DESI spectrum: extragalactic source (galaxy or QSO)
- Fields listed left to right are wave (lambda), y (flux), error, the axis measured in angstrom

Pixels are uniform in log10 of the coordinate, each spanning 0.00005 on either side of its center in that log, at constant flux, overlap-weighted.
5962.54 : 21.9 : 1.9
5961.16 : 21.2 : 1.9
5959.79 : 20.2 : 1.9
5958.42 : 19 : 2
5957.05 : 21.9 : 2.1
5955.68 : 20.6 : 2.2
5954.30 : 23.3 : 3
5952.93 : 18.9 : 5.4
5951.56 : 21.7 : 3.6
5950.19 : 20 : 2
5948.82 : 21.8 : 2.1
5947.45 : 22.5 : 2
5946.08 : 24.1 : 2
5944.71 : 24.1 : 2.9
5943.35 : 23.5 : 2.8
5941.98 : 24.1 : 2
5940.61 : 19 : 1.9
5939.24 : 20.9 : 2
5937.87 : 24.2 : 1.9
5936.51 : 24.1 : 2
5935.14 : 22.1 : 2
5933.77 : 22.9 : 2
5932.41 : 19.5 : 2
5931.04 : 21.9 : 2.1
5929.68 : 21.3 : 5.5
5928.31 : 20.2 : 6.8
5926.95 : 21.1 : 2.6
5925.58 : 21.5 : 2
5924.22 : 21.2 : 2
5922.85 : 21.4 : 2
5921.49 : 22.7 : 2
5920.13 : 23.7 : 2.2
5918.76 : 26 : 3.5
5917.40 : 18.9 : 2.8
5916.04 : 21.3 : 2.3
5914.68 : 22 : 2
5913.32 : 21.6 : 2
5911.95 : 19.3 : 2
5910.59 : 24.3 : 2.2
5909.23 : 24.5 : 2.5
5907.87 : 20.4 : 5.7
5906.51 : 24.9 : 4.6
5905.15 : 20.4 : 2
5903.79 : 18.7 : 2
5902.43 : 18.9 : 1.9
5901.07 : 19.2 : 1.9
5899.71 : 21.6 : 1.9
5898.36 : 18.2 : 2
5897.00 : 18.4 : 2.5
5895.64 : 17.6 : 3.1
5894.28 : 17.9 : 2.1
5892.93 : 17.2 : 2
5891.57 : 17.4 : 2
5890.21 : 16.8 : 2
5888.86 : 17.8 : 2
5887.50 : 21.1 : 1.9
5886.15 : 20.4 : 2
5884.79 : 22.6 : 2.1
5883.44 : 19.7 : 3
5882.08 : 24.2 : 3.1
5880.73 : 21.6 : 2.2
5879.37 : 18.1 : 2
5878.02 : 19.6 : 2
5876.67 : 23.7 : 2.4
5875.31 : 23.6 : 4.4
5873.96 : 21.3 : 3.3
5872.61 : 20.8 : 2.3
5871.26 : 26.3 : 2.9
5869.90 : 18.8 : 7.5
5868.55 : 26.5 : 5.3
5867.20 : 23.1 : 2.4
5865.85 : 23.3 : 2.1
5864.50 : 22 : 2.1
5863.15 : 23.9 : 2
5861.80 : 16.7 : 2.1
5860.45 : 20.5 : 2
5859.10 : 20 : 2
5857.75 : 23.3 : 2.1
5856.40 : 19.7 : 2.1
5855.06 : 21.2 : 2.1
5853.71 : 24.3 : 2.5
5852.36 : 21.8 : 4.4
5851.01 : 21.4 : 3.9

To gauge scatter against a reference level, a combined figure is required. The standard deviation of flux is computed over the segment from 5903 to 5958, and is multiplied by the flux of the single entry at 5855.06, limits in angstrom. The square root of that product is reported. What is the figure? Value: 6.3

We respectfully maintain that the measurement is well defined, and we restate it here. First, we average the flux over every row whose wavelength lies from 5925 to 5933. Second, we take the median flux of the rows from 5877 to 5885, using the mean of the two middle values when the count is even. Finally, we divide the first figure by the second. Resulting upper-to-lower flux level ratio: 1.01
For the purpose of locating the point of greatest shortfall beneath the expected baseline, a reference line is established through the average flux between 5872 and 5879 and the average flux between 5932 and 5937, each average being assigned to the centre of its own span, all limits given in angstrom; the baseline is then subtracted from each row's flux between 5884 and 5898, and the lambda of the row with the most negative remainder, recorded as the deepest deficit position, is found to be 5890.21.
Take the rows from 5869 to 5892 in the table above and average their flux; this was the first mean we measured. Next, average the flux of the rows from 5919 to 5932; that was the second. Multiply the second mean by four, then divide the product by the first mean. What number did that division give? 4.16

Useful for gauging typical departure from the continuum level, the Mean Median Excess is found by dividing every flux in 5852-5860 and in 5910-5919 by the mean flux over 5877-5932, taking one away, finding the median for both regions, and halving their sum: 0.04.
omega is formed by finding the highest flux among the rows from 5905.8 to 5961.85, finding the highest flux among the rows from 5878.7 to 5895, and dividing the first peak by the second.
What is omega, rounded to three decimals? 1.074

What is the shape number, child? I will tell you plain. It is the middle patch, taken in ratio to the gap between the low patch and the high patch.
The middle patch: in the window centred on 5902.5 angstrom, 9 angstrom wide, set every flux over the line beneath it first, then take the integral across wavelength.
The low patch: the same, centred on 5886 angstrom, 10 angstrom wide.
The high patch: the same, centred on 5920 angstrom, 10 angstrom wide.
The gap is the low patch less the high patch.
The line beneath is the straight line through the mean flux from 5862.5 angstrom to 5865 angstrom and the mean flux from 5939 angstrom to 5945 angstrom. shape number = -9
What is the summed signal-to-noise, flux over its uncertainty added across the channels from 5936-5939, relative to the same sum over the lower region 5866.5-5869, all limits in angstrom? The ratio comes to 1.69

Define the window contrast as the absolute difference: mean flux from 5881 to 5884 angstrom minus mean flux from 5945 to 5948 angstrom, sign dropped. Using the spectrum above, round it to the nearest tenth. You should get 1.4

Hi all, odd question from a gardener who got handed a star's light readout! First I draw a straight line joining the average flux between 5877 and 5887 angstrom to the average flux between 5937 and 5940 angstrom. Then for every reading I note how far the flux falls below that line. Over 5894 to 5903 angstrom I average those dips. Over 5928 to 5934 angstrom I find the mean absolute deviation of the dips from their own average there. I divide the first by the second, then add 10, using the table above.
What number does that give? 12.5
